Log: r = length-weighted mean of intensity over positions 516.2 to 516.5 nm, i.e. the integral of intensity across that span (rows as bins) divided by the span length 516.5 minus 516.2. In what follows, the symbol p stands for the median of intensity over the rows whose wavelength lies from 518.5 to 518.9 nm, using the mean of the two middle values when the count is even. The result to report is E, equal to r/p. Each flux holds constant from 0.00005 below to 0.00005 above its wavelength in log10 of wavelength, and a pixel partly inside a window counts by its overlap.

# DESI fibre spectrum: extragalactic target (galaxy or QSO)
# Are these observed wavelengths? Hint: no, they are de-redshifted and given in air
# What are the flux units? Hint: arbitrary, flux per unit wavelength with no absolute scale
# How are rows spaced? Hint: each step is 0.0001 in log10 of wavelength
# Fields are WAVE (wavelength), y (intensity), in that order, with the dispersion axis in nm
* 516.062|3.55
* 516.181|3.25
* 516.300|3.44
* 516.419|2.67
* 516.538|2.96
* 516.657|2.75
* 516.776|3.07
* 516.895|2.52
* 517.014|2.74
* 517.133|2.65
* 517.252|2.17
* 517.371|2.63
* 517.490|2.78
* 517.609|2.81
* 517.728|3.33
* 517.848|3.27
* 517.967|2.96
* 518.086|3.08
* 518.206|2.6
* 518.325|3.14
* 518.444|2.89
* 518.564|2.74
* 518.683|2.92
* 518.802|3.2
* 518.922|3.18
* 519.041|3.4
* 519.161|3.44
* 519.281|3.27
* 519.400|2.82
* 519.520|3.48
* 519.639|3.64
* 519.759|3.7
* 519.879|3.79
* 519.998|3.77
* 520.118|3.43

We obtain 1.05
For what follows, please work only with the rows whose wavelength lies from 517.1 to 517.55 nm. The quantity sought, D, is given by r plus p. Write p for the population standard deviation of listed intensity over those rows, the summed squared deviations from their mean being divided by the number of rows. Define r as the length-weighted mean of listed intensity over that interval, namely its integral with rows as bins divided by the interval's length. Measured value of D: 2.79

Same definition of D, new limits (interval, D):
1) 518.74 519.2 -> 3.41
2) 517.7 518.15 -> 3.28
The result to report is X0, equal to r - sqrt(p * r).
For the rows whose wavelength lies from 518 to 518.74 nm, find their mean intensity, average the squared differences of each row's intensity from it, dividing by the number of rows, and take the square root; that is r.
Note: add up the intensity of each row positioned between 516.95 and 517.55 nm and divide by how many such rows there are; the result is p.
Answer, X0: -0.508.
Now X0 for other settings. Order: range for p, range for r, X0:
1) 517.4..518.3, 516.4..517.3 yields -0.617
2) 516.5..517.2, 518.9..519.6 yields -0.565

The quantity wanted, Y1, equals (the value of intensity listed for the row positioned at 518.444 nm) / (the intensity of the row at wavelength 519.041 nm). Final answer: 0.85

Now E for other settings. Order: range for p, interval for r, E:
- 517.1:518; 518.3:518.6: 1.04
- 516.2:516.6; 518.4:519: 1.01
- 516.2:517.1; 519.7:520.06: 1.36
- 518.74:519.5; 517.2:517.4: 0.73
